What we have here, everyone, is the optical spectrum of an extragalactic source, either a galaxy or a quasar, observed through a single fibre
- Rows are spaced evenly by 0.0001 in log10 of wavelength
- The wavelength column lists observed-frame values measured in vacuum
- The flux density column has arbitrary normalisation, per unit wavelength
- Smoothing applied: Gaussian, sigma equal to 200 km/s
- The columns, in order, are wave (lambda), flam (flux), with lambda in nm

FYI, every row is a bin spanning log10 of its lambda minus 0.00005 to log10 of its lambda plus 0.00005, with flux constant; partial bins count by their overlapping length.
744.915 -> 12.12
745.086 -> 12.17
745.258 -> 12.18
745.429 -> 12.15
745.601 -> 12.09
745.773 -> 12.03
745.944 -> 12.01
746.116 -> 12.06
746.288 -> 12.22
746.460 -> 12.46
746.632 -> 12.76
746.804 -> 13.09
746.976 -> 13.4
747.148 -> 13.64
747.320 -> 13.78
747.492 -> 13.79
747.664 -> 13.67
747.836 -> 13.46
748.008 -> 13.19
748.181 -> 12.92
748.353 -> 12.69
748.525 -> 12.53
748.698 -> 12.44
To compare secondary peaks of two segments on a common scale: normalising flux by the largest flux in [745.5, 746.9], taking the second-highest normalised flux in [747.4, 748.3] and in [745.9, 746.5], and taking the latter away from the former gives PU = 0.111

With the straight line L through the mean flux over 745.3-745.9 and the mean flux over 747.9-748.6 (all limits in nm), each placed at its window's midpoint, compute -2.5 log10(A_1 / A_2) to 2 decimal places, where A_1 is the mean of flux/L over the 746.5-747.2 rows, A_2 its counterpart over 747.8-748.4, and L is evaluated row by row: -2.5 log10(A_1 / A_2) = -0.04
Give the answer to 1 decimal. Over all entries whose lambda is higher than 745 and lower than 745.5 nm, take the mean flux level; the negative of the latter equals -12.2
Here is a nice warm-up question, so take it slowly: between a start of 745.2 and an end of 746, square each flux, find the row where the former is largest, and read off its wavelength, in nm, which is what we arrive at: 745.258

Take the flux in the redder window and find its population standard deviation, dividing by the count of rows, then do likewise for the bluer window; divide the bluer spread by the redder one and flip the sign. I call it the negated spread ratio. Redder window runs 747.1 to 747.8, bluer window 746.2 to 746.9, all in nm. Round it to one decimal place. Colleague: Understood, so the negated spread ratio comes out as -4.9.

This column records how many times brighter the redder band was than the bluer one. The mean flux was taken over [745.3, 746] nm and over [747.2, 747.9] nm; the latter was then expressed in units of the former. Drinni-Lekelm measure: 1.13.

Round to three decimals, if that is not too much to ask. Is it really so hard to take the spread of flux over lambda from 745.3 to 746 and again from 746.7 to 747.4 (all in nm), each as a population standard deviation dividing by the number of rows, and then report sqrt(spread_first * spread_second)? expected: 0.120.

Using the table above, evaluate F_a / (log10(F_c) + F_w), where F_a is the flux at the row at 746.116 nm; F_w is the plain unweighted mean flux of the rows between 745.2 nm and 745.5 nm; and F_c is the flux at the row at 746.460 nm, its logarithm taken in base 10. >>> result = 0.91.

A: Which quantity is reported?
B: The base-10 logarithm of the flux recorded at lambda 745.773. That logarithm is 1.08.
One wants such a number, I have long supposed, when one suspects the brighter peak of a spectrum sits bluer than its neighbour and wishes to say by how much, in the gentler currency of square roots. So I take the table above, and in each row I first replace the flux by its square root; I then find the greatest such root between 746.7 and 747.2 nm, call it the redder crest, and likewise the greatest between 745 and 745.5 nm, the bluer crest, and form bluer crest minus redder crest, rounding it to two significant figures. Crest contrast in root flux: -0.20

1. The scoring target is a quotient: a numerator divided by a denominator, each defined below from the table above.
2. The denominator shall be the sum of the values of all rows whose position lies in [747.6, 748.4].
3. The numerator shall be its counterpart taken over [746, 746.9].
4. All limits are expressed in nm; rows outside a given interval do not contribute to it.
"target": 0.95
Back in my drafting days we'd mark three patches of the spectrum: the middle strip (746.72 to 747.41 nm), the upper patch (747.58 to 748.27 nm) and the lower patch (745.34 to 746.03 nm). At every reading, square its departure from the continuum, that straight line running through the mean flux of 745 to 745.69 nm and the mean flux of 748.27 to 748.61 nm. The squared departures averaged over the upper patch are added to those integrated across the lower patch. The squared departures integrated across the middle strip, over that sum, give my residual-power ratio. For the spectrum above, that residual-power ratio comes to 1.2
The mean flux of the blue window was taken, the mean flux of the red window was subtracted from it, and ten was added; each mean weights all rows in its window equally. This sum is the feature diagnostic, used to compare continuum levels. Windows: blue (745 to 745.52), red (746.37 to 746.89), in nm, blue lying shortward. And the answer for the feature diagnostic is 9.4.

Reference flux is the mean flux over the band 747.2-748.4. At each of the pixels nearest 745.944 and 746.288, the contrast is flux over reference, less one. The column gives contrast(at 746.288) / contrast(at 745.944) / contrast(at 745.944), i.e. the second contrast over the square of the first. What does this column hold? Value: -8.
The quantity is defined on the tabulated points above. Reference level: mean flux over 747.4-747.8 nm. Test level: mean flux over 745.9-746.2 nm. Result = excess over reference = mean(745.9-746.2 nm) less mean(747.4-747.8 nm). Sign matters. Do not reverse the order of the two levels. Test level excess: -1.7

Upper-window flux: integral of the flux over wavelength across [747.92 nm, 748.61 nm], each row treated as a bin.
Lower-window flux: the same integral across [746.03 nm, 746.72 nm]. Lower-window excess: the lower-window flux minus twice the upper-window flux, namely -9.2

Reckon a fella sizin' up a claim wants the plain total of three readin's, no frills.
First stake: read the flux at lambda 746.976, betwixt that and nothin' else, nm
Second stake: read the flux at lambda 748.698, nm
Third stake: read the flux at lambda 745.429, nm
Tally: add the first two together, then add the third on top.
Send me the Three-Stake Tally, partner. 38.0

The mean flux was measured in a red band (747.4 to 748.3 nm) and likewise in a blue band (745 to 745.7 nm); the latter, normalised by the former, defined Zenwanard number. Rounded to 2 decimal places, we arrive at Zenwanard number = 0.91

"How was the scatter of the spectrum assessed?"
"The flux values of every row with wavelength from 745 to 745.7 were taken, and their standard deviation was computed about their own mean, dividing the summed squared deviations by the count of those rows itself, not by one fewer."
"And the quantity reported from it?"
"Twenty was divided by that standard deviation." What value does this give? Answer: 573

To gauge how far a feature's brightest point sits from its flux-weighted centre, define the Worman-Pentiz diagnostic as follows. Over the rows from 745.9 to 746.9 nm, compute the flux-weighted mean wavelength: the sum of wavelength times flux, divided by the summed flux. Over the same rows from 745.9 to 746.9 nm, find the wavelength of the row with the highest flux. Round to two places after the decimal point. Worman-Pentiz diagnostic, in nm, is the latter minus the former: 0.42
